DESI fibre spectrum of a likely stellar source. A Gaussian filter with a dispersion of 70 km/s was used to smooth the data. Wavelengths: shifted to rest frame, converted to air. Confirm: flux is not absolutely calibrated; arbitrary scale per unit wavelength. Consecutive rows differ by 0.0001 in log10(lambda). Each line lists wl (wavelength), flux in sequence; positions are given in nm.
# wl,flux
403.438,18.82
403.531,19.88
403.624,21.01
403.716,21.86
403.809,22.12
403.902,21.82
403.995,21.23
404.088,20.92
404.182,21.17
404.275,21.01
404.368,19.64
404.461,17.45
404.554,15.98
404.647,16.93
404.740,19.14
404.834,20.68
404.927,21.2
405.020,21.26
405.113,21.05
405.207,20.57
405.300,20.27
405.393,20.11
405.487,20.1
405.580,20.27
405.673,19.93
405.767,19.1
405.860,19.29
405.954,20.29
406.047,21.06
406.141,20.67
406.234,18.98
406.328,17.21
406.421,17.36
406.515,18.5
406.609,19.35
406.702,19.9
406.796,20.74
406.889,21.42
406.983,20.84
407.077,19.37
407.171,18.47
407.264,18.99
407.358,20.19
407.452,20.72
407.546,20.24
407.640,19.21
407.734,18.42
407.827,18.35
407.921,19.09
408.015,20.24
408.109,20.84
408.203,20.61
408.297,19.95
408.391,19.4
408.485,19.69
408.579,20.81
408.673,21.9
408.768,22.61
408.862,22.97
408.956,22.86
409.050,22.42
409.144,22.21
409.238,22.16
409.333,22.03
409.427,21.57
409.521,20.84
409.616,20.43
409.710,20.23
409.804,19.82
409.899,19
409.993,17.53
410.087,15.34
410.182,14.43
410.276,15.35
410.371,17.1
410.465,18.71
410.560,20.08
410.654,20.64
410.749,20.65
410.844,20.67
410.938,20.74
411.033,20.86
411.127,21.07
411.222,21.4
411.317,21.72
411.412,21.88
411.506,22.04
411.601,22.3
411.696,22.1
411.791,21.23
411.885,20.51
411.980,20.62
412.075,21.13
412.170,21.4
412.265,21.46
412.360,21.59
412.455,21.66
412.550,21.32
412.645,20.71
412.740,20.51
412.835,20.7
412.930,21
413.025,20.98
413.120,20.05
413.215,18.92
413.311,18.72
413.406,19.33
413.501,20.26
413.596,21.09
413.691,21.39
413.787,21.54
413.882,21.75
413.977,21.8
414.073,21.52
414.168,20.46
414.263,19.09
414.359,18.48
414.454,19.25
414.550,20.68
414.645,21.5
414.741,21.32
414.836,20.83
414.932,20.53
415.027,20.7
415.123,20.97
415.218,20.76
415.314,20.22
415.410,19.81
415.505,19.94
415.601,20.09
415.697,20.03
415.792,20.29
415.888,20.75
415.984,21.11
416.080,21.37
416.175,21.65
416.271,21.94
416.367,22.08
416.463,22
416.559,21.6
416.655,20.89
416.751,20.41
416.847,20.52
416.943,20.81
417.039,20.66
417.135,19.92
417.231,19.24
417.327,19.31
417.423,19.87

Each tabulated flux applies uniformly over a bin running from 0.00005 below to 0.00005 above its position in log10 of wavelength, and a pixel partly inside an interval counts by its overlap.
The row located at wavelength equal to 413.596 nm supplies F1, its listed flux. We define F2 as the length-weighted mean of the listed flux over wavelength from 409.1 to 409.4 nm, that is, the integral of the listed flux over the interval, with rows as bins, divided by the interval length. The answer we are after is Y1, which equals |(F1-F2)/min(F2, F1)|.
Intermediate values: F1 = 21.09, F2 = 22.1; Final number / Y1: 0.05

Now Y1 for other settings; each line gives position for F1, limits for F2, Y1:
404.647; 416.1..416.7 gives 0.28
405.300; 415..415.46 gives 0.01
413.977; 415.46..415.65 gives 0.09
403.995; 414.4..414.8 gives 0.03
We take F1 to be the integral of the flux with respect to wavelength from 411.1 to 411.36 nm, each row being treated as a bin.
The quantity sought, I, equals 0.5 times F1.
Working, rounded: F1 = 5.6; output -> 2.78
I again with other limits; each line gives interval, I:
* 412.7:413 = 3.12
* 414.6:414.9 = 3.17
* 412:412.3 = 3.19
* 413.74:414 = 2.83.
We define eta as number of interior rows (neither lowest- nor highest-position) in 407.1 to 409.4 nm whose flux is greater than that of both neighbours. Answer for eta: 3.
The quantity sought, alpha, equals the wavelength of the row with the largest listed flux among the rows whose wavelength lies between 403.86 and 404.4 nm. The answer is 403.902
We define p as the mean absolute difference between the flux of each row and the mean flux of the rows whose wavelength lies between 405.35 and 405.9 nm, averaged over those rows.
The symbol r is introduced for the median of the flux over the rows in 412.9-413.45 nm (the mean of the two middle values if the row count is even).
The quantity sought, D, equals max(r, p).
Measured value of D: 19.7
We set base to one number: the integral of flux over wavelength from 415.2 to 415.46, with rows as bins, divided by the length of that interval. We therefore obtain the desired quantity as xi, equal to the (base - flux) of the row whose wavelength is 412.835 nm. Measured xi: -1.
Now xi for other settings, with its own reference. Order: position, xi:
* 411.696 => -2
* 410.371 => 3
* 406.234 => 1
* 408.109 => -1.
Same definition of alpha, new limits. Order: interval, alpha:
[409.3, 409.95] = 409.333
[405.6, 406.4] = 406.047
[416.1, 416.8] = 416.367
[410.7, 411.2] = 411.127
